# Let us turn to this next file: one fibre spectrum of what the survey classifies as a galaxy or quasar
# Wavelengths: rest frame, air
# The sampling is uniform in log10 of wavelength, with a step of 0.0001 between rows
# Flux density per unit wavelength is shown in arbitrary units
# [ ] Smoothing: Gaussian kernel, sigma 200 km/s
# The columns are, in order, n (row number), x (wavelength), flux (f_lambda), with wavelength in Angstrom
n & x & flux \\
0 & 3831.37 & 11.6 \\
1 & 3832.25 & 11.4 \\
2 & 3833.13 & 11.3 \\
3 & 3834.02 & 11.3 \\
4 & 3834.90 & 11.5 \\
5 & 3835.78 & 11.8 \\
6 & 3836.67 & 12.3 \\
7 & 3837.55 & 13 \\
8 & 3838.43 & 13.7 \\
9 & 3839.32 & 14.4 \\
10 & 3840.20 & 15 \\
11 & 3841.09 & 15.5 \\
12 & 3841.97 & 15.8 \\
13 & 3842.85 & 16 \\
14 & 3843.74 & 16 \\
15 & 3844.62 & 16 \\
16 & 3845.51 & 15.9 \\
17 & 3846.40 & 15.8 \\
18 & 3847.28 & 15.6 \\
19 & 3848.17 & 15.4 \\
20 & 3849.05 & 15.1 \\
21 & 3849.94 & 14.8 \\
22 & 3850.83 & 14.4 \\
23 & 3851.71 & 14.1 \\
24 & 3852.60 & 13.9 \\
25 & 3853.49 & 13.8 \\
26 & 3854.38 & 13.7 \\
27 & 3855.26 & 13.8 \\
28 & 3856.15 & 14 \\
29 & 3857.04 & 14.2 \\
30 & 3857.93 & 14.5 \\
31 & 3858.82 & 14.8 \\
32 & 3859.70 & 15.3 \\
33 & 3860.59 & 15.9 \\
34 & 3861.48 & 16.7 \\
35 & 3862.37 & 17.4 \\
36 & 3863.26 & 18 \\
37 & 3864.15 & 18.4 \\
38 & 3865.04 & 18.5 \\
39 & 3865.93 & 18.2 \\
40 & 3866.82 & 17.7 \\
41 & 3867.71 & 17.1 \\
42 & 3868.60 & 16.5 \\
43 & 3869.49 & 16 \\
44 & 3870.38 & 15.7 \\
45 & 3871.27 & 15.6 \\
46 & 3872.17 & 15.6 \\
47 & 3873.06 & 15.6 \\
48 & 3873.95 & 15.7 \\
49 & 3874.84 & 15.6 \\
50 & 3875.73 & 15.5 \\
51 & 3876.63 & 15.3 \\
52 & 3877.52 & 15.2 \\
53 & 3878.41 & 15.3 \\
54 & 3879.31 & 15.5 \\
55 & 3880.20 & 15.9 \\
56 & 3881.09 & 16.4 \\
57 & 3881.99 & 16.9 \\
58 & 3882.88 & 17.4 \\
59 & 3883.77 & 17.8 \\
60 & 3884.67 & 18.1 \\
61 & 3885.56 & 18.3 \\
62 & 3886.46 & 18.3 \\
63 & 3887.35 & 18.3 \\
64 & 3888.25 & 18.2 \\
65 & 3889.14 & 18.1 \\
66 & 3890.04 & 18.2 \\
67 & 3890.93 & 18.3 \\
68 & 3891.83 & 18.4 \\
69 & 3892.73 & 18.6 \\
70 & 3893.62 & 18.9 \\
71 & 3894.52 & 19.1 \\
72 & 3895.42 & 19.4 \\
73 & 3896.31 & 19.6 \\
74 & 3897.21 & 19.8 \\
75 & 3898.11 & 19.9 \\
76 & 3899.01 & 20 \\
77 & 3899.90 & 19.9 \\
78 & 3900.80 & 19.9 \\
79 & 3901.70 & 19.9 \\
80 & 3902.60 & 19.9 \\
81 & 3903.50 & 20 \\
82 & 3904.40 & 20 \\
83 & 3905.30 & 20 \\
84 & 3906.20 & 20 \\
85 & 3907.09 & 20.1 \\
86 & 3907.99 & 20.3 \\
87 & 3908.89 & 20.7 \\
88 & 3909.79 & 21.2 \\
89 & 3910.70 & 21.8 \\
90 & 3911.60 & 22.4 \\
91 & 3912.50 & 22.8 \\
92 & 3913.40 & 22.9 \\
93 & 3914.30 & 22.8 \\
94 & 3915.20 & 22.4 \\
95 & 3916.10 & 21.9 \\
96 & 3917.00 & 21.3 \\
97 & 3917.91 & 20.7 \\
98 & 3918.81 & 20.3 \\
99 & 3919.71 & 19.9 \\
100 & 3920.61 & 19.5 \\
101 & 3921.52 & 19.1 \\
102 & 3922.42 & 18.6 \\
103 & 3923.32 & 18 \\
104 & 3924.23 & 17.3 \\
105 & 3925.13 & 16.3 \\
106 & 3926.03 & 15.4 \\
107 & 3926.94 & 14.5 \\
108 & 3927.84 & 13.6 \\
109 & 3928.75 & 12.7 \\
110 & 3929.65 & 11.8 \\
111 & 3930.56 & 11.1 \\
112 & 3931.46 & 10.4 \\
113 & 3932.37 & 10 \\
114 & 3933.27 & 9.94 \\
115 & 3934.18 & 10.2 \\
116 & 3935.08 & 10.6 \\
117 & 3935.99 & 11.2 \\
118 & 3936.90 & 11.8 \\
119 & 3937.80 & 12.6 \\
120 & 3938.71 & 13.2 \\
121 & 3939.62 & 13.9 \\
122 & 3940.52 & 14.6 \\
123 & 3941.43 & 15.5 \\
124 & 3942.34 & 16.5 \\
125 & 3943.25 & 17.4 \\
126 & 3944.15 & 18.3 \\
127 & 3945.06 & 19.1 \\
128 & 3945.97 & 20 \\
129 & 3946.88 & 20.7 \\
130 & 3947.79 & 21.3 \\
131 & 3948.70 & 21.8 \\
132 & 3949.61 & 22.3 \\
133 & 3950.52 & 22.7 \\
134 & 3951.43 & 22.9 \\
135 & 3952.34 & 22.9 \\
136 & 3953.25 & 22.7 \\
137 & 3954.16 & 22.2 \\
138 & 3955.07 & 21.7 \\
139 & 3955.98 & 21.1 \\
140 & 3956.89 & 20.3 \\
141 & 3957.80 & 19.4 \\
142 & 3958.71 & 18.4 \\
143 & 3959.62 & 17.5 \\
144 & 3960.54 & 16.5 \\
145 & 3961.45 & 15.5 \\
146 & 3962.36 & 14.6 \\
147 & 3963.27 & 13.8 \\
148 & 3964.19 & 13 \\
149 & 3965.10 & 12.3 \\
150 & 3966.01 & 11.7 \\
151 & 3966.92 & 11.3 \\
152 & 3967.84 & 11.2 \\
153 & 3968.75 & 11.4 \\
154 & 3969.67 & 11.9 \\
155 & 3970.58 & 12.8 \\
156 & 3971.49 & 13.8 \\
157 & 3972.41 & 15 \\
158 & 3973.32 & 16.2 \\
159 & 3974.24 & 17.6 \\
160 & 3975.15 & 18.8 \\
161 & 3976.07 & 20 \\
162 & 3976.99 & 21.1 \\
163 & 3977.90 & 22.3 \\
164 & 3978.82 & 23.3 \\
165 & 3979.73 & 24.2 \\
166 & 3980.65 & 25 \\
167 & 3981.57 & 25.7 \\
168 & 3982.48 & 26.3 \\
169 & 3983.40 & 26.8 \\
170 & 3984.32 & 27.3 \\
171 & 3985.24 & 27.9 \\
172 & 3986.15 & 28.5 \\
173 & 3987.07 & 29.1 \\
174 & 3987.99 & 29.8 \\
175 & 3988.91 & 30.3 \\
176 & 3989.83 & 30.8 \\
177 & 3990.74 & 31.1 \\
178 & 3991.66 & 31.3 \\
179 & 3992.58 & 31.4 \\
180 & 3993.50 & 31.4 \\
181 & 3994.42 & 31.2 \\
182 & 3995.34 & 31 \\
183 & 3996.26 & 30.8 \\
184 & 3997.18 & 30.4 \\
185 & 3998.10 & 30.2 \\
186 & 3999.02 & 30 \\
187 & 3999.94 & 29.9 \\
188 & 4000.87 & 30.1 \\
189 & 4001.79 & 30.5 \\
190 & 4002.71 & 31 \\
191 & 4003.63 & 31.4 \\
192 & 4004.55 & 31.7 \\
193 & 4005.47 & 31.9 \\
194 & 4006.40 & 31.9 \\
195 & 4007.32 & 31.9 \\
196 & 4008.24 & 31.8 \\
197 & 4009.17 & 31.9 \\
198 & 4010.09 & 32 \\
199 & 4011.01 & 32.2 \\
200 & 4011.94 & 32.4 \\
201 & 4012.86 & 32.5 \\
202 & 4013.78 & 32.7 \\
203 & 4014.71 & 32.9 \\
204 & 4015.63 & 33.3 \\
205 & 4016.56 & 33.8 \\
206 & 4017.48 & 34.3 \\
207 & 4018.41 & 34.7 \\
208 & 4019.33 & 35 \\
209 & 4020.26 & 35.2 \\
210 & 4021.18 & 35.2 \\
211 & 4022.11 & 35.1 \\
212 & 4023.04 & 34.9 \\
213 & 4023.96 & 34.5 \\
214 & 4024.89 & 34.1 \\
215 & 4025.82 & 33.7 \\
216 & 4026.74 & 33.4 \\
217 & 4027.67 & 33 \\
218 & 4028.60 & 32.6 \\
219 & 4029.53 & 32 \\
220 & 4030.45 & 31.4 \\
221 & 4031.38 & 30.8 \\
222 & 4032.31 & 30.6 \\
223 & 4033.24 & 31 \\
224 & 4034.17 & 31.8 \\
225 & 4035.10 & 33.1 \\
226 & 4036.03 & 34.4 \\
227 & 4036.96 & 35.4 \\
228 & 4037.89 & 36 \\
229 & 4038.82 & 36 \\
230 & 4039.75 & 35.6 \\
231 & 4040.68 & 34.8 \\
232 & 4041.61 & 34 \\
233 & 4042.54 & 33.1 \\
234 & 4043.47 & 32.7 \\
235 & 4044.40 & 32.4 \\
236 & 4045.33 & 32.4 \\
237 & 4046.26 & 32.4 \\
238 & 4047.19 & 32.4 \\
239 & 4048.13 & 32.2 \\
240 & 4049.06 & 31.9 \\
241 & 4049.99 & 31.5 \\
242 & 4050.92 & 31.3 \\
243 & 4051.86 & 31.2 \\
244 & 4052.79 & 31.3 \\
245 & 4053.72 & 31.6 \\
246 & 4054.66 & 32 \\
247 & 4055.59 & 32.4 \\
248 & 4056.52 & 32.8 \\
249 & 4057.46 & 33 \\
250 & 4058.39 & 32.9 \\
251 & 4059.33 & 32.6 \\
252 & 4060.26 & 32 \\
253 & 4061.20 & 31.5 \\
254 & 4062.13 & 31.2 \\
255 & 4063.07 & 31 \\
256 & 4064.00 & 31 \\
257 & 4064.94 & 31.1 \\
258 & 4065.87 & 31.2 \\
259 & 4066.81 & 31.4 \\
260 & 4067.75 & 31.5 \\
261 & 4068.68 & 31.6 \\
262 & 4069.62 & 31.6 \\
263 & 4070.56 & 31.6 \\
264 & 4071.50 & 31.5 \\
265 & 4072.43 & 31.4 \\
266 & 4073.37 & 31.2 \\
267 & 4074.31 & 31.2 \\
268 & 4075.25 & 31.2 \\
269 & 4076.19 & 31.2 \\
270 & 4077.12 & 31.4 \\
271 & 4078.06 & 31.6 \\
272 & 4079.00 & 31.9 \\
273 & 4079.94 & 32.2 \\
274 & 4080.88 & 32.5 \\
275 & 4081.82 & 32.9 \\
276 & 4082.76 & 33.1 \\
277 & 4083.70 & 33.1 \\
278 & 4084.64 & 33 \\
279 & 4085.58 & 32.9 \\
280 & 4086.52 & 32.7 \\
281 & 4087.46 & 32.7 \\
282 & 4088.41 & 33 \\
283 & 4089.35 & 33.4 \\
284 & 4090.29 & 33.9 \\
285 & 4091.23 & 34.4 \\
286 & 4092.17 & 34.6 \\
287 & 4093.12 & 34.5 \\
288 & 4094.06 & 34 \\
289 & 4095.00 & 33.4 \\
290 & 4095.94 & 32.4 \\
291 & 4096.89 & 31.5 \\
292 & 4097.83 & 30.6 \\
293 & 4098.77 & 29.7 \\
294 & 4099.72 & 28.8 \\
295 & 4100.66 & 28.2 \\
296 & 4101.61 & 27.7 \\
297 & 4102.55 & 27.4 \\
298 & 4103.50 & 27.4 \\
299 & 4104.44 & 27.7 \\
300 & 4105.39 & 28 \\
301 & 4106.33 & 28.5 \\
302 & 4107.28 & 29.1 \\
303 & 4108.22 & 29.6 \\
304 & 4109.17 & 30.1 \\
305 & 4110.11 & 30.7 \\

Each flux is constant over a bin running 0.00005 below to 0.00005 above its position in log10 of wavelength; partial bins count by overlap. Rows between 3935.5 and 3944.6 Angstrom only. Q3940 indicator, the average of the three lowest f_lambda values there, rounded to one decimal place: 11.9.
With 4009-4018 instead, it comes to 32.0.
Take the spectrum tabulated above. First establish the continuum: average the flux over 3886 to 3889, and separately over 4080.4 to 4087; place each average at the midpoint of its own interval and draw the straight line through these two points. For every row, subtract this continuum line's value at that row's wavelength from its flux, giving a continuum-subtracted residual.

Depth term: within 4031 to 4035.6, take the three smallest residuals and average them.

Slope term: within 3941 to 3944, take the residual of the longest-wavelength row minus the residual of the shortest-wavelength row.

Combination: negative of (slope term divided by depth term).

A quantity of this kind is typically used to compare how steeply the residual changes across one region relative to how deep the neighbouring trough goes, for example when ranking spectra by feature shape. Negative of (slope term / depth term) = -1.0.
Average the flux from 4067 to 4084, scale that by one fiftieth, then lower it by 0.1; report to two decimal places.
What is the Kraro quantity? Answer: 0.54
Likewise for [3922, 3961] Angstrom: 0.23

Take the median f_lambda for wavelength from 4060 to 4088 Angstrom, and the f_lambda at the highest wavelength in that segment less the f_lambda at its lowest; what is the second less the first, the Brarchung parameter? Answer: -31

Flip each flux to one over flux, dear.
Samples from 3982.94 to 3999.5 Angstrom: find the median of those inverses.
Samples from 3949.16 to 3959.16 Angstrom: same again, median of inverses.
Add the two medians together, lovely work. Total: 0.08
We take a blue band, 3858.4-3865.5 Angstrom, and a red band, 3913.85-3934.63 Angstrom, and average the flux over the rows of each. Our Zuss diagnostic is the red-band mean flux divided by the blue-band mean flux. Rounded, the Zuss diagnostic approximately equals 1.0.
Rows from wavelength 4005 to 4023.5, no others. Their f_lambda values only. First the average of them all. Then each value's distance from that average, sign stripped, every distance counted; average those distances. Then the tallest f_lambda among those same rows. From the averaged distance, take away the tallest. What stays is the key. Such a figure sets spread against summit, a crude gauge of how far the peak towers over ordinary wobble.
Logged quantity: -34.0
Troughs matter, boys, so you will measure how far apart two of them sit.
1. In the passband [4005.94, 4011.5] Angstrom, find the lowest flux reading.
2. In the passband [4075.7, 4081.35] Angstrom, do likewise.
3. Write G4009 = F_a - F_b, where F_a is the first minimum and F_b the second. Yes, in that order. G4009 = 1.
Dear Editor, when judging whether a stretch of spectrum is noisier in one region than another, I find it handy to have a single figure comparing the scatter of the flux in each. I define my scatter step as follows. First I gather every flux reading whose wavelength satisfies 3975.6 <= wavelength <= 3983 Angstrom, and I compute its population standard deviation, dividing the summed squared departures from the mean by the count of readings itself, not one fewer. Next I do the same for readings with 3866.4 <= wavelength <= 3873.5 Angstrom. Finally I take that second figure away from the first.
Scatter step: 1.34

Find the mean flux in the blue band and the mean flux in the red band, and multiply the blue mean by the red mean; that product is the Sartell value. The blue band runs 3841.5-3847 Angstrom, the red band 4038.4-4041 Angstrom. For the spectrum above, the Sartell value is 565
